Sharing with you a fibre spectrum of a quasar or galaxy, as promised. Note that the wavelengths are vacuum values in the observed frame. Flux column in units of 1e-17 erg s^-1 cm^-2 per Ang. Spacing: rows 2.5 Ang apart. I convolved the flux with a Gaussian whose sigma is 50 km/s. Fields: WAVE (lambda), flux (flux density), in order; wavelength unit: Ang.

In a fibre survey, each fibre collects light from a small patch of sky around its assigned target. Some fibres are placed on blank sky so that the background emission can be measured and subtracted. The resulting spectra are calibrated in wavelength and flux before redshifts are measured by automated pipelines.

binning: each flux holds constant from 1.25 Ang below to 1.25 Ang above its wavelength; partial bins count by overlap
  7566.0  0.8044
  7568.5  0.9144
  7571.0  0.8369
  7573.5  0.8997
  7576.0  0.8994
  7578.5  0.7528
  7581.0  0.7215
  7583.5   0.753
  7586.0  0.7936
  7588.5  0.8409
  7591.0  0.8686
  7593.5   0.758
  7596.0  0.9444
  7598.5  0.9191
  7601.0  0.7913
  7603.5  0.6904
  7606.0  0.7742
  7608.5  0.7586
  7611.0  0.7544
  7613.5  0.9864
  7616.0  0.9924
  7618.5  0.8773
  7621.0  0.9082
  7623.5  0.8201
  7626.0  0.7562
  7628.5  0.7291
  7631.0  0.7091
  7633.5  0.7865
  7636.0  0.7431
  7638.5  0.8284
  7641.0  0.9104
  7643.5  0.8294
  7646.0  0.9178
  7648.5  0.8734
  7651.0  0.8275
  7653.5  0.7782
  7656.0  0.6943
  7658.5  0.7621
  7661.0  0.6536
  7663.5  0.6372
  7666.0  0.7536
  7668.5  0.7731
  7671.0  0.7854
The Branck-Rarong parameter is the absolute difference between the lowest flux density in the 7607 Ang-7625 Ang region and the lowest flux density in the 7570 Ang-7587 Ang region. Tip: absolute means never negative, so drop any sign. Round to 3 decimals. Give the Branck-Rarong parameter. 0.033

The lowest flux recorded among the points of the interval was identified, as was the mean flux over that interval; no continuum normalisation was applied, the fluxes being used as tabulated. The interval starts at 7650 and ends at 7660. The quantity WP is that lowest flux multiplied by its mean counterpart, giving 0.53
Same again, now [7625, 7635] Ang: 0.53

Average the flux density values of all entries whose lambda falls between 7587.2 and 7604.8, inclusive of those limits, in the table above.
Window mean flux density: 0.83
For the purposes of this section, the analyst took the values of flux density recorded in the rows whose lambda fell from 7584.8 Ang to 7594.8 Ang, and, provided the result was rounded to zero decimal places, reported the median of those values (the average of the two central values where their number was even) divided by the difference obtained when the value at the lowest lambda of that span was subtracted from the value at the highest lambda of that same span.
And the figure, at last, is -23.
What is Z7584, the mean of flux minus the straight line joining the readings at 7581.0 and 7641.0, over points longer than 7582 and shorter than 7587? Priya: 0.04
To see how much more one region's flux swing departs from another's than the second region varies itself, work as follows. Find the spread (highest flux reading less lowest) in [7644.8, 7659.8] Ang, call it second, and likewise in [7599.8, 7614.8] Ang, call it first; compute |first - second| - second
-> -0.151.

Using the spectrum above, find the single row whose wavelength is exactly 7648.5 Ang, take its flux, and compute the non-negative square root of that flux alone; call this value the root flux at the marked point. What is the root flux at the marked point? 0.93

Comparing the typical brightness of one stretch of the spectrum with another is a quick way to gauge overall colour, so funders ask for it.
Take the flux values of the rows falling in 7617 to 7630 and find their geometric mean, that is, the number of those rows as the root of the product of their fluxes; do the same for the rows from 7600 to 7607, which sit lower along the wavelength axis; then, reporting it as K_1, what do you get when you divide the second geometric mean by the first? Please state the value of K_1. 0.92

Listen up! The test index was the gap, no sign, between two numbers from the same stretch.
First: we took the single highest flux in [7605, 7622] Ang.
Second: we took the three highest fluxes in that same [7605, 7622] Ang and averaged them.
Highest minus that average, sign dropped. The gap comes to 0.030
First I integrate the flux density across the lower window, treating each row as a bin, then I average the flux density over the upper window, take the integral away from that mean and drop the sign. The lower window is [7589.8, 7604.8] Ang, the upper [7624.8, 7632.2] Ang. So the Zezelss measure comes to 12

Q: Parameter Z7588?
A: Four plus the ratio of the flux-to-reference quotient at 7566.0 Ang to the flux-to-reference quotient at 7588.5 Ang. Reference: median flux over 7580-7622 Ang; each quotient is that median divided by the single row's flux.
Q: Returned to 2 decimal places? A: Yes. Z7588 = 5.05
